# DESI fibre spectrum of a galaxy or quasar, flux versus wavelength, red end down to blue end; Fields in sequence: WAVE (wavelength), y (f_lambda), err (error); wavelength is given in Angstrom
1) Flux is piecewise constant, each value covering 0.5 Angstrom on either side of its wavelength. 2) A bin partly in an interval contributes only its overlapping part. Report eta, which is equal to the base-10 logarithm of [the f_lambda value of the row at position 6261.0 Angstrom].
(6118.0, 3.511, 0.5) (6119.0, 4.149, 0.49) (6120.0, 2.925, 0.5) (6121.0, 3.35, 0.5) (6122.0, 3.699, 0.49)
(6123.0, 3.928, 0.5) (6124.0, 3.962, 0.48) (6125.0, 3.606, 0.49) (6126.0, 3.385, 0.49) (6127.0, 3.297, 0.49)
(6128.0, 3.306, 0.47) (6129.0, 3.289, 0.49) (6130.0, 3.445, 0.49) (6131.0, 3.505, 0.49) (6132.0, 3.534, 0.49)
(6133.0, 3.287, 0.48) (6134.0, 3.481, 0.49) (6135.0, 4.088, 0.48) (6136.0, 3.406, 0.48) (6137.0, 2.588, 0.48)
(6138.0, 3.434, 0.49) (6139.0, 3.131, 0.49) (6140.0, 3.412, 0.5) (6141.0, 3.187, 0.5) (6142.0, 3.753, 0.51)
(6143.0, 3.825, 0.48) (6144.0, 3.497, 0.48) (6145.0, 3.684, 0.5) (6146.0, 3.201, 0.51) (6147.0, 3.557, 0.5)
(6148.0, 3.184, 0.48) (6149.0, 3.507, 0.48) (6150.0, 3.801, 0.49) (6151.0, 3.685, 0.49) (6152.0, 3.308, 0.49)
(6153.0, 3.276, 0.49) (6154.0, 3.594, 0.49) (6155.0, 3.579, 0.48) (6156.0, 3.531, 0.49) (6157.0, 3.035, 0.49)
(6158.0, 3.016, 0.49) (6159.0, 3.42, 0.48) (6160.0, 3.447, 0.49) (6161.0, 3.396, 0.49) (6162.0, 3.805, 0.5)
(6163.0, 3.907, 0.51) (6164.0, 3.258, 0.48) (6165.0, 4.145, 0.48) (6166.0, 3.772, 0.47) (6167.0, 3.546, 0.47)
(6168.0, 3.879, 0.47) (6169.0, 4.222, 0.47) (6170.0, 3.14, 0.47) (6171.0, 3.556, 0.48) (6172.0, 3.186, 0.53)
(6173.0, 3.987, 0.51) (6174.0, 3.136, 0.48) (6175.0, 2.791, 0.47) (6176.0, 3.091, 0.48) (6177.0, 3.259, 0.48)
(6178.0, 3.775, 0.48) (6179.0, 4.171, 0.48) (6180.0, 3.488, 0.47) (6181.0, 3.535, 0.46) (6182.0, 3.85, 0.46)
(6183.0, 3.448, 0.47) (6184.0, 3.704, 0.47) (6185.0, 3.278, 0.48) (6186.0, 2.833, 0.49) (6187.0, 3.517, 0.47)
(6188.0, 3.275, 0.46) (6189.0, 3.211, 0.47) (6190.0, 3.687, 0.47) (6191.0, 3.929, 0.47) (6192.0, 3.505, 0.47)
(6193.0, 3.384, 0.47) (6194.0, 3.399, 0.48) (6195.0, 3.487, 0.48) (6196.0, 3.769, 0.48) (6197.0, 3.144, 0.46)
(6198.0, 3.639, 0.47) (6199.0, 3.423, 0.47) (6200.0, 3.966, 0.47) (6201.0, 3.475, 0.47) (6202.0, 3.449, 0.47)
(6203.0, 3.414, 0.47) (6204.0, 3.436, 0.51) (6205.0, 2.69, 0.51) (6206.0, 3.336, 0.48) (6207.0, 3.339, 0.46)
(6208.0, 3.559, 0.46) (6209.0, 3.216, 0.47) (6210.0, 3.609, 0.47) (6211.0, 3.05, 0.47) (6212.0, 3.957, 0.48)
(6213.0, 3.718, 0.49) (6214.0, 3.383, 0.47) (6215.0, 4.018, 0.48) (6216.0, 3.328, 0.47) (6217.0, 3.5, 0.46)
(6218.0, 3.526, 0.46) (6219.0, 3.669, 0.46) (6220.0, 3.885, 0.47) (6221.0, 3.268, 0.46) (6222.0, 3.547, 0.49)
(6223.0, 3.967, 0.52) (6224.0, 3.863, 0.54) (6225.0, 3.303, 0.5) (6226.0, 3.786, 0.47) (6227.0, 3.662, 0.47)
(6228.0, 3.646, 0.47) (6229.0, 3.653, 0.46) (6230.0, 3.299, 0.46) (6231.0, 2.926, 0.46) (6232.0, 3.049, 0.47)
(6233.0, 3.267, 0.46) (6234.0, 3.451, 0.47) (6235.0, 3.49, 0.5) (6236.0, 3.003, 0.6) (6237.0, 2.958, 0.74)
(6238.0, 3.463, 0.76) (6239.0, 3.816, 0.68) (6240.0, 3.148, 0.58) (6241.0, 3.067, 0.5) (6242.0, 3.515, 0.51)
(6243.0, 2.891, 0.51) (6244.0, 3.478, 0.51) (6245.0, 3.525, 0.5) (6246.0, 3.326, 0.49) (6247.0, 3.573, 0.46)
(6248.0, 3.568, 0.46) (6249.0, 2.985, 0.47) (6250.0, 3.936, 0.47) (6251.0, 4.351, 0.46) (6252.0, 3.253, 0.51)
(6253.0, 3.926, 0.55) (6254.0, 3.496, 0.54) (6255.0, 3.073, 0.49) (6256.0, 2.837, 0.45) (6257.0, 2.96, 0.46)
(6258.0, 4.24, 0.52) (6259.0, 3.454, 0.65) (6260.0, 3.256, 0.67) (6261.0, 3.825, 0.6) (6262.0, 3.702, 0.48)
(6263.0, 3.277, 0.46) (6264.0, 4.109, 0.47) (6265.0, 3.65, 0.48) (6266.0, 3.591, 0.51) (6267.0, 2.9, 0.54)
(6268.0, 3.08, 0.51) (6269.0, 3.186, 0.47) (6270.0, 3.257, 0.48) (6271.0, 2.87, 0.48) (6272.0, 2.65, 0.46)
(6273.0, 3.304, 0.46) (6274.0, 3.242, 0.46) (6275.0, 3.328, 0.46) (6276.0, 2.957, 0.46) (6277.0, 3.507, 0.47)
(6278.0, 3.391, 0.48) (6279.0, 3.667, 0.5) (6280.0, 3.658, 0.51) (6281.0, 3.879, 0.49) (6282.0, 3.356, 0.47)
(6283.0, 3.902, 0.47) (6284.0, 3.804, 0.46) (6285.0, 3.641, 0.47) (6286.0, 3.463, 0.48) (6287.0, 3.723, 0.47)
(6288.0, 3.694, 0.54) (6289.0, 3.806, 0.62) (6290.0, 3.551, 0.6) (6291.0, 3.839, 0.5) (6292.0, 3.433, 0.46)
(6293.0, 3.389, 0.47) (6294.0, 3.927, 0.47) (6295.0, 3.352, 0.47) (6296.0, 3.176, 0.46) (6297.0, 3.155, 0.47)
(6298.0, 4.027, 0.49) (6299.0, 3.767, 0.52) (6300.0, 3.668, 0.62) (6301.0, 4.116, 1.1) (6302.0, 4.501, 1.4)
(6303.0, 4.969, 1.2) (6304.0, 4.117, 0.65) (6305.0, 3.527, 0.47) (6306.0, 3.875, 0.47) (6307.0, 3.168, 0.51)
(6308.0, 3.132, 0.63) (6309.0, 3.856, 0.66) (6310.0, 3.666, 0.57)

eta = 0.58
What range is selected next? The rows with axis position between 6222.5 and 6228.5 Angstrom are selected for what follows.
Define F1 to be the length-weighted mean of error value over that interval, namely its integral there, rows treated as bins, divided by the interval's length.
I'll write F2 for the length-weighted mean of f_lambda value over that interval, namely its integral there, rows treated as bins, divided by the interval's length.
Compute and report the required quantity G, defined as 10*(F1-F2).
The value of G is -32.1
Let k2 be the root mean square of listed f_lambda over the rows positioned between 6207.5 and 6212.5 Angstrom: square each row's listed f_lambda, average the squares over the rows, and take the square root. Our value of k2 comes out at 3.49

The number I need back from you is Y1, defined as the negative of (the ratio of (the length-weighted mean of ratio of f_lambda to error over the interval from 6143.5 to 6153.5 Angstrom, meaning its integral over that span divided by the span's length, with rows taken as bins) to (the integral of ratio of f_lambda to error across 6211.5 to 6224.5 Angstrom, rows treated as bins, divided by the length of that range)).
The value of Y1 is -0.93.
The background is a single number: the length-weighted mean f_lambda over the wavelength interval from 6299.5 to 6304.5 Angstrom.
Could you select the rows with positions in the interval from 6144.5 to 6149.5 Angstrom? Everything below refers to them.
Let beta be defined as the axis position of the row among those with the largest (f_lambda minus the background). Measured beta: 6145.0 Angstrom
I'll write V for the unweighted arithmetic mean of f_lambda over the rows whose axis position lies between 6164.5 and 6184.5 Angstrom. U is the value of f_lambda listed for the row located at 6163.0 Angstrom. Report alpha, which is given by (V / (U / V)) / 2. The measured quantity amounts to 1.64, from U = 3.907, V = 3.58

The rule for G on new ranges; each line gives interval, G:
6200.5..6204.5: -29.6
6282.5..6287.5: -32.4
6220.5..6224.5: -31.6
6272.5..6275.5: -28.3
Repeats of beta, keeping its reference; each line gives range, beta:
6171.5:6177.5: 6173.0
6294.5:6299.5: 6298.0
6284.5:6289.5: 6289.0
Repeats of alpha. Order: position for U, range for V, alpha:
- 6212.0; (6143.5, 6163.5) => 1.52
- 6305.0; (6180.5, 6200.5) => 1.74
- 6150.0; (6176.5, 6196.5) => 1.63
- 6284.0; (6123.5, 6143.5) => 1.56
